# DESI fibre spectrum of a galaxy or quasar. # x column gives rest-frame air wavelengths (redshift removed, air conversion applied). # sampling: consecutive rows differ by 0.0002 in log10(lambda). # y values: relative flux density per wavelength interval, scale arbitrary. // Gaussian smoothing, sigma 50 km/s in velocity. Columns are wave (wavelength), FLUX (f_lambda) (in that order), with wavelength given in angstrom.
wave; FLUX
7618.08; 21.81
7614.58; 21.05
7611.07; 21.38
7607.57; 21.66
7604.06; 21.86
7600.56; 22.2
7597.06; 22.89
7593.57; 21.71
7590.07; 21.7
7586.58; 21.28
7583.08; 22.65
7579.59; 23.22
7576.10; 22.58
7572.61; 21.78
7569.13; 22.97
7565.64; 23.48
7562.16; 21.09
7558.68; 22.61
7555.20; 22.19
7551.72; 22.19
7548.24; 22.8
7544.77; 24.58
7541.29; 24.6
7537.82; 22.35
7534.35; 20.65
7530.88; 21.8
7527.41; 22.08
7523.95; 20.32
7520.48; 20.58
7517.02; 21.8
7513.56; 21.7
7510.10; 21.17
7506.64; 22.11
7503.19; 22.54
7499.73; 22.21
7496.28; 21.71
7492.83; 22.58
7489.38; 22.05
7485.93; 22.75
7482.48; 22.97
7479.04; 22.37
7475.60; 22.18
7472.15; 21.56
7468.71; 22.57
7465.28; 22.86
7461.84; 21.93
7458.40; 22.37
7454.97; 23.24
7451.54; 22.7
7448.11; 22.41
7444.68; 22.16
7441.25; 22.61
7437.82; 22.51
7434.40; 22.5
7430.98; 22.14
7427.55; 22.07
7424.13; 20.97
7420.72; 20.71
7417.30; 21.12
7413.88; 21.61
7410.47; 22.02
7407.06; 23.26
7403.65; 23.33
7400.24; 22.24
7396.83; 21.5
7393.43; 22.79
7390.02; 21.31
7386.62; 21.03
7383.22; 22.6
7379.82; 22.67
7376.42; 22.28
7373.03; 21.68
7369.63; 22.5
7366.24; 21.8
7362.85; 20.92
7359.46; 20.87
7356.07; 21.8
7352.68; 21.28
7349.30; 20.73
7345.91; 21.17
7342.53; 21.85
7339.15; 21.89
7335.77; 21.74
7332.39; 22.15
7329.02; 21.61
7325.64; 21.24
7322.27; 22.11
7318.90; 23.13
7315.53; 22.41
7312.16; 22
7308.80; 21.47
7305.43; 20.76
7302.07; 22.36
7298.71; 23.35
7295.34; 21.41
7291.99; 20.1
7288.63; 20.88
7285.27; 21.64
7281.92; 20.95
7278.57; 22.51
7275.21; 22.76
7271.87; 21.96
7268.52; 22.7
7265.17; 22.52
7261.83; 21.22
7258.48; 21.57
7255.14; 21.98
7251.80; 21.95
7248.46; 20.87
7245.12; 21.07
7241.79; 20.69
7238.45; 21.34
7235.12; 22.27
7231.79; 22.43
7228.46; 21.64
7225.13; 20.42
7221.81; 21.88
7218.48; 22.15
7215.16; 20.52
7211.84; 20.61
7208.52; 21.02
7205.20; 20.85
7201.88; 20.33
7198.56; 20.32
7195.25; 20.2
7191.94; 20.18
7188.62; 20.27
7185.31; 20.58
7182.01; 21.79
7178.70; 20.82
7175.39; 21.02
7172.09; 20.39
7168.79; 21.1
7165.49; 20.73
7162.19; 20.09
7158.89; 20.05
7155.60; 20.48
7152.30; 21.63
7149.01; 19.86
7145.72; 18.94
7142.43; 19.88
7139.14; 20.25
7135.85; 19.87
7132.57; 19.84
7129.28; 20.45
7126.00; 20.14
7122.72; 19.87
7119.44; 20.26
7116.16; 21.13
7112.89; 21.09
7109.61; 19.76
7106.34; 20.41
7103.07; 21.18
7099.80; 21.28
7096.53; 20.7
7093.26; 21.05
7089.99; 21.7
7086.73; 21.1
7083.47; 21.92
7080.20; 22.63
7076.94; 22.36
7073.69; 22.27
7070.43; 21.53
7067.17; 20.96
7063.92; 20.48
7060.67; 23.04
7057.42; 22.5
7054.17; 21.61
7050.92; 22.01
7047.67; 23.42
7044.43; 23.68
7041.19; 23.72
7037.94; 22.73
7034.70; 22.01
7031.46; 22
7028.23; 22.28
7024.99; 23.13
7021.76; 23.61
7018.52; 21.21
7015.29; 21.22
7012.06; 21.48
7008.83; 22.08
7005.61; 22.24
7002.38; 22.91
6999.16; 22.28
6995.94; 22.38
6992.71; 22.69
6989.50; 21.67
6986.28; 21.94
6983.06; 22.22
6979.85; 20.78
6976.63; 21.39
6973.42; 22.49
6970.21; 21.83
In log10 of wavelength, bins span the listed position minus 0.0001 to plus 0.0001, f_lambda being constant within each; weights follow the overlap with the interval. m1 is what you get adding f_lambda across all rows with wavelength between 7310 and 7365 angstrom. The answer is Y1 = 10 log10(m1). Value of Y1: 25.4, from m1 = 347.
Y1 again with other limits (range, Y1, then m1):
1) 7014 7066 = 25.5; 359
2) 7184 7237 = 25.3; 336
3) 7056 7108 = 25.4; 345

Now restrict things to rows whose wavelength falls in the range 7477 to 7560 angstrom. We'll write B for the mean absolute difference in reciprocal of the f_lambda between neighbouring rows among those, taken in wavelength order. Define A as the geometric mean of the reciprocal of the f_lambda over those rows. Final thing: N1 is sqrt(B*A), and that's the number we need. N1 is 0.0083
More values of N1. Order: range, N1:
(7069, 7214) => 0.0077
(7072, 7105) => 0.0068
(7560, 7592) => 0.0094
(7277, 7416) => 0.0085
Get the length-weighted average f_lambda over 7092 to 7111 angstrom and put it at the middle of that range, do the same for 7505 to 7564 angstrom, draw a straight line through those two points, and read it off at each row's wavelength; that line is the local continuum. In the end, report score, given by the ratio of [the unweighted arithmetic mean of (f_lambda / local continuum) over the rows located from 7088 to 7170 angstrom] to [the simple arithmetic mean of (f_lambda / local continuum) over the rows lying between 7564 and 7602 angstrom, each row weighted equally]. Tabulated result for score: 0.97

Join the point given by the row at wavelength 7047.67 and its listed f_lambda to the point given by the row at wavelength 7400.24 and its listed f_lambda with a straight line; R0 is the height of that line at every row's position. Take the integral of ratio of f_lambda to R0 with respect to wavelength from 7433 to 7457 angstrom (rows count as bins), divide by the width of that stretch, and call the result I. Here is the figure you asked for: 1.02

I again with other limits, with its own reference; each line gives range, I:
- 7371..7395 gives 0.99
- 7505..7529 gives 0.98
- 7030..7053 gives 0.97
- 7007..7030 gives 0.94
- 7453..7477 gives 1.02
